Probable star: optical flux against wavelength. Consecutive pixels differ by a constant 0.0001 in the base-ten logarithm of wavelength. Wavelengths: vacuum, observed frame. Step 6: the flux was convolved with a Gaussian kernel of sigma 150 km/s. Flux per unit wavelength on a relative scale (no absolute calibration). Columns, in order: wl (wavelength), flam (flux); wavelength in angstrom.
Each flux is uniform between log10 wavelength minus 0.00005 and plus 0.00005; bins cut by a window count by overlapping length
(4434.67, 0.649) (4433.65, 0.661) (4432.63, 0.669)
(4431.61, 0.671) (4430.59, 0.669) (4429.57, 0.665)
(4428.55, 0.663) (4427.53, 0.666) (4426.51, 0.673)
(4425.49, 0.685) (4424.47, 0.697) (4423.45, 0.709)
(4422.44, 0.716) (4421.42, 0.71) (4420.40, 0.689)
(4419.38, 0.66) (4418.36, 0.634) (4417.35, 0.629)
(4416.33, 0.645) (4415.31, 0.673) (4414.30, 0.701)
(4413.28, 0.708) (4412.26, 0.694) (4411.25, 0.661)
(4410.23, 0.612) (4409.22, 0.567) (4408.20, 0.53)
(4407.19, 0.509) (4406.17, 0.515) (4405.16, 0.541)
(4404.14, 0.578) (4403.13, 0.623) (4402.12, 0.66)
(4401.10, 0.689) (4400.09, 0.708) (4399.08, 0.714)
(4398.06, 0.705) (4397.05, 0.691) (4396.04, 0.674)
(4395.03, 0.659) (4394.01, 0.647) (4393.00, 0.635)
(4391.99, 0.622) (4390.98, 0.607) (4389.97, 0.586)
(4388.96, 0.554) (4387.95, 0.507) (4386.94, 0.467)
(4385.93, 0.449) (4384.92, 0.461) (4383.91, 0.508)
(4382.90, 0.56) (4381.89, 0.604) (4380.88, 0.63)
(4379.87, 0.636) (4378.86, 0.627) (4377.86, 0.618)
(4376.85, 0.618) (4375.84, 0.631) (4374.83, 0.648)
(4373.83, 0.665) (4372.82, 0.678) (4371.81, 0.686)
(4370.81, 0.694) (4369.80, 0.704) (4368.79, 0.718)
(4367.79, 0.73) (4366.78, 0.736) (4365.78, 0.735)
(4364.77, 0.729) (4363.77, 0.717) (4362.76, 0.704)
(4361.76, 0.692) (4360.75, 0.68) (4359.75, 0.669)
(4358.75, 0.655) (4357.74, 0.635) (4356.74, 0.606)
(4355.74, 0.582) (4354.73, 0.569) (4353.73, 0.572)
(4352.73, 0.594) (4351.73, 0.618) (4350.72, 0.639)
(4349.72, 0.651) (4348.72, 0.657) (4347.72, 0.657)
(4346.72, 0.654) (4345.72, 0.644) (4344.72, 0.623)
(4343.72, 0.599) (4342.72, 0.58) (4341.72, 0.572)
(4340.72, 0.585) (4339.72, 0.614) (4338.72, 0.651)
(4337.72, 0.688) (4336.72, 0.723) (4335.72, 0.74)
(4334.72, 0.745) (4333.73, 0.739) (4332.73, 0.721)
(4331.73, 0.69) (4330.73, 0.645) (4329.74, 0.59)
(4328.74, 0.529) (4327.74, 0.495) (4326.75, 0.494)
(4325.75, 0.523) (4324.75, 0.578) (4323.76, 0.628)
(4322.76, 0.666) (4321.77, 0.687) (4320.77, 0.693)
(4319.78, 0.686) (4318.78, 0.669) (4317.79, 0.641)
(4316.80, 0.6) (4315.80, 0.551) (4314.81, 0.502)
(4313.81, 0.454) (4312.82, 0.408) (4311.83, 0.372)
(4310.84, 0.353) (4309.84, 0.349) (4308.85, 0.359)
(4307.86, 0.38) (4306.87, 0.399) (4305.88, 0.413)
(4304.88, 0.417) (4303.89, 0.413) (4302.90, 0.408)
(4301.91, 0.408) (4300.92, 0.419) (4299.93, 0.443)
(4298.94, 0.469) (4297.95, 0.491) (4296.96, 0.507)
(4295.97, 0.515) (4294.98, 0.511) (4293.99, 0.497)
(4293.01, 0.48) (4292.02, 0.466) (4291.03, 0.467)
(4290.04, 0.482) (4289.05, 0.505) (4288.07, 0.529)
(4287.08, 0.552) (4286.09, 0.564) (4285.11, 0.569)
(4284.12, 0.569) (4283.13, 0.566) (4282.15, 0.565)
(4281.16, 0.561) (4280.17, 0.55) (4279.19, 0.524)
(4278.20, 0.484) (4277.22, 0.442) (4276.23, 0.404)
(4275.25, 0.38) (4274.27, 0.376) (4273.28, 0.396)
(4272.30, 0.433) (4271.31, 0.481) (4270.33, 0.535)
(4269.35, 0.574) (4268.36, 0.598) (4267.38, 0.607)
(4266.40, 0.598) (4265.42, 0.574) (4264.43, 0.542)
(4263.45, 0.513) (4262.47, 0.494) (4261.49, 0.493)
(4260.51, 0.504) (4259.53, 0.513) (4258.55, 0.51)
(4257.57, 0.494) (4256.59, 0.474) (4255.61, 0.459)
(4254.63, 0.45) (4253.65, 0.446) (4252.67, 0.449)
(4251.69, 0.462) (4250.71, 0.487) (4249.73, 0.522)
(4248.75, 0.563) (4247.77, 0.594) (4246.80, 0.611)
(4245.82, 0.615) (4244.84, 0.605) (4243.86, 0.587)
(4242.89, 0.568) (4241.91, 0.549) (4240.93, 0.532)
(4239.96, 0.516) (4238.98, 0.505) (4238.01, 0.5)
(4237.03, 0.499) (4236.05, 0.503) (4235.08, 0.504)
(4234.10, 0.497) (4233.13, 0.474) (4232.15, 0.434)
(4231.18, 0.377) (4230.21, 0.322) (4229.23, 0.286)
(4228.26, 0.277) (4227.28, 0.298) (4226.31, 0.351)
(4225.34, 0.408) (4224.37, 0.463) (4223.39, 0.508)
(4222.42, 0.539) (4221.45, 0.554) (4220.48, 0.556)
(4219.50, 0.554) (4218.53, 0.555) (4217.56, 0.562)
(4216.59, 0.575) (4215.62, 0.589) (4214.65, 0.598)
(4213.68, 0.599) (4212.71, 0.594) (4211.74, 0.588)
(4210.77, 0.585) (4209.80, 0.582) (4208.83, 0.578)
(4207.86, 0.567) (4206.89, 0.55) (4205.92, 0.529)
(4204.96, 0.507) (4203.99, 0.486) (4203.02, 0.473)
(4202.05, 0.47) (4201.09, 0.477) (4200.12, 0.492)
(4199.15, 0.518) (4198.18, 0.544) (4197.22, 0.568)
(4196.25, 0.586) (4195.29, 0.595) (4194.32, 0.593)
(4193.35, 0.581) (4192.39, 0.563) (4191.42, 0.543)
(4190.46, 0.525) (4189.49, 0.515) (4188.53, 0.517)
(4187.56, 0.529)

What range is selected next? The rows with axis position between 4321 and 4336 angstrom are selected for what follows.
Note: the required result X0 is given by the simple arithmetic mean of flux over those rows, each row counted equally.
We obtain 0.63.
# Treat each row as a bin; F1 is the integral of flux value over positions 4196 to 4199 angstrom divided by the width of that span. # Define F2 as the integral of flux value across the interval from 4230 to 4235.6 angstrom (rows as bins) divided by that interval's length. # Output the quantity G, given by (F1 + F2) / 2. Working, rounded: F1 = 0.56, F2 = 0.44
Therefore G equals 0.50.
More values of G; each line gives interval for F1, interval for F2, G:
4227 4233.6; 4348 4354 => 0.49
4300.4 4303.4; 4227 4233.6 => 0.38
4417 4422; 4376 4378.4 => 0.64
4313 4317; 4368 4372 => 0.61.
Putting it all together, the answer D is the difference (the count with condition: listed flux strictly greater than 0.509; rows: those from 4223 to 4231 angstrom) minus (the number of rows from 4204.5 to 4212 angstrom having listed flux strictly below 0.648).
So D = -8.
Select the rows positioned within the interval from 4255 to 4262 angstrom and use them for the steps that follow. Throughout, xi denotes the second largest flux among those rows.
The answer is 0.51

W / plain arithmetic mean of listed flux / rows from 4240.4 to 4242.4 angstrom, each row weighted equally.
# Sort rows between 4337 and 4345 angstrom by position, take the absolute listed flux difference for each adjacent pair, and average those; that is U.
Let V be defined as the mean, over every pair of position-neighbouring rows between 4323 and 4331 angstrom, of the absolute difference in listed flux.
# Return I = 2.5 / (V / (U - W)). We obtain -32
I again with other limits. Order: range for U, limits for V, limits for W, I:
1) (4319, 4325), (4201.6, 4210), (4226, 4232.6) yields -55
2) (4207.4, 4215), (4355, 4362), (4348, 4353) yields -86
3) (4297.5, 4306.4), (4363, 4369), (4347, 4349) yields -218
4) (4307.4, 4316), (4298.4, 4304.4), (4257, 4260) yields -90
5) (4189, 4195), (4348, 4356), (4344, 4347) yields -108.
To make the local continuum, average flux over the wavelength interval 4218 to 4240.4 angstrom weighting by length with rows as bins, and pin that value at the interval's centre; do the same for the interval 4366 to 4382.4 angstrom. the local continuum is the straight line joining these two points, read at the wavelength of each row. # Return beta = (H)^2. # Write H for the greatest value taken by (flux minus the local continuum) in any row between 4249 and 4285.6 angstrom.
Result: 0.009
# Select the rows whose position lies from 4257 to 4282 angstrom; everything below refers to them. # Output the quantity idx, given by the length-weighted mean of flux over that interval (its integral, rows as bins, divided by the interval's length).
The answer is 0.50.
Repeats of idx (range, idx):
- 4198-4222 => 0.55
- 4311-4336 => 0.60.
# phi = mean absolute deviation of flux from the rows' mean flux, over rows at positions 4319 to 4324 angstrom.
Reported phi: 0.020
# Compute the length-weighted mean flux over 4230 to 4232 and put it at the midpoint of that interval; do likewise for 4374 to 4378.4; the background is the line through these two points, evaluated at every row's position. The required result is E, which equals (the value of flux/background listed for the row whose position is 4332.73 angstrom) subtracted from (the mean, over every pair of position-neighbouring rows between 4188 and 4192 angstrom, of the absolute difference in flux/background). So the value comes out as -1.3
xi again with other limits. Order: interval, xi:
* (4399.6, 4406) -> 0.689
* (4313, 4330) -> 0.687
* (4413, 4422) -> 0.708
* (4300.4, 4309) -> 0.417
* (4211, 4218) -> 0.598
